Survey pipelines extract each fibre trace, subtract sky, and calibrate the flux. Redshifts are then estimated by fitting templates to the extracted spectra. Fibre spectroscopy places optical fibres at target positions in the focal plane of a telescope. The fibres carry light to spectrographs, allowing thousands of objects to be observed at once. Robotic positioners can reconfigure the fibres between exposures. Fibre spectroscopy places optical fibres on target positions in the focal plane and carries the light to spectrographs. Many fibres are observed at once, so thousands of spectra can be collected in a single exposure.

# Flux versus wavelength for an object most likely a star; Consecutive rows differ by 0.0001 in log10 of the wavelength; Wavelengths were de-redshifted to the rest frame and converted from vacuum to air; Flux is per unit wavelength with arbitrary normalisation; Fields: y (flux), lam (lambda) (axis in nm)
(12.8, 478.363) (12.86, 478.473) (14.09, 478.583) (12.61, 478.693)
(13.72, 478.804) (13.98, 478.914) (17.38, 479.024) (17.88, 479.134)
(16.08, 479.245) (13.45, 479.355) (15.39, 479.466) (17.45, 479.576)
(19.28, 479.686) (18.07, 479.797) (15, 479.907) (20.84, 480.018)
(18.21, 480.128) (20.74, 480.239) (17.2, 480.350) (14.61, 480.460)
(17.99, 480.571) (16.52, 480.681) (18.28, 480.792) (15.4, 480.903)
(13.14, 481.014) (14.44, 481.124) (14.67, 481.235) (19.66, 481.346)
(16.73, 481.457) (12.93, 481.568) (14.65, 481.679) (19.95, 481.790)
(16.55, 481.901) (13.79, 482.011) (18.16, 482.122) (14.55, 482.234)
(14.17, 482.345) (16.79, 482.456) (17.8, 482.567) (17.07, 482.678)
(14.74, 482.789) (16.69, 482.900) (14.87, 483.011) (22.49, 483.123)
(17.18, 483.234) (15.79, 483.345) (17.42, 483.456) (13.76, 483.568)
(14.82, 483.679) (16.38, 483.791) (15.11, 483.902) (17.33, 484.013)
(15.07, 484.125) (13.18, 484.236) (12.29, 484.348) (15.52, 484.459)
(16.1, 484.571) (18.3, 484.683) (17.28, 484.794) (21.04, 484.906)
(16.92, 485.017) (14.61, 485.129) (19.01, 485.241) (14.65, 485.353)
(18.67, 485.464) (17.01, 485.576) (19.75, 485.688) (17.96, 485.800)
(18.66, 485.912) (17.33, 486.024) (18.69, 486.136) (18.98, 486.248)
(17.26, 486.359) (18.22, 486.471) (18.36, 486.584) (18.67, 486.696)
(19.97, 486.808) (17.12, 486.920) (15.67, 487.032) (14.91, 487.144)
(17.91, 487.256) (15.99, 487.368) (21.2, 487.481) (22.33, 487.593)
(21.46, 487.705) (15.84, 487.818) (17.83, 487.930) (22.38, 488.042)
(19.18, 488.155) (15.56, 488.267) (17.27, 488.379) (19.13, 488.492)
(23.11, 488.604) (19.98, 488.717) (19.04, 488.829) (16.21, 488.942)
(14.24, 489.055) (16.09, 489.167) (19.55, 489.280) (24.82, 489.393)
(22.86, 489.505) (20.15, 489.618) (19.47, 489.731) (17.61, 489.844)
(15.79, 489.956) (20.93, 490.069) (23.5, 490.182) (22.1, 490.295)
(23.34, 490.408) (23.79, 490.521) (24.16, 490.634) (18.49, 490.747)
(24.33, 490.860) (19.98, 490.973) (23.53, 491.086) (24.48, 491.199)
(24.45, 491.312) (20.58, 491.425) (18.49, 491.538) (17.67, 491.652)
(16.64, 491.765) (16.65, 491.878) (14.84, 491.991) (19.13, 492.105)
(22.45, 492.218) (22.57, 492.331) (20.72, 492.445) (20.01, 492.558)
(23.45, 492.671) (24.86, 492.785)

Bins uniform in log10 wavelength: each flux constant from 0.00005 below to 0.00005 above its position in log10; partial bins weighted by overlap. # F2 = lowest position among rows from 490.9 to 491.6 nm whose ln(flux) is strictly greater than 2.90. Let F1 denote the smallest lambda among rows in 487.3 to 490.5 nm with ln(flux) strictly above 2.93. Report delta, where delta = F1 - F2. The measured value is -3.49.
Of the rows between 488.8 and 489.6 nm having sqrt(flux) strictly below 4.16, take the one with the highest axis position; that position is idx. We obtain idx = 489.167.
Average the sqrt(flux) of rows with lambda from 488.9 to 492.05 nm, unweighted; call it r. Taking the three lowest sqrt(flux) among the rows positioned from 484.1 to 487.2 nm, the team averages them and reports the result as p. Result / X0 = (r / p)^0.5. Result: 1.11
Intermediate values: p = 3.65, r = 4.48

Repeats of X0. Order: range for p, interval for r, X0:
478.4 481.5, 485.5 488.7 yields 1.09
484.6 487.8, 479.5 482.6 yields 1.03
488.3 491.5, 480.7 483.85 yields 1.01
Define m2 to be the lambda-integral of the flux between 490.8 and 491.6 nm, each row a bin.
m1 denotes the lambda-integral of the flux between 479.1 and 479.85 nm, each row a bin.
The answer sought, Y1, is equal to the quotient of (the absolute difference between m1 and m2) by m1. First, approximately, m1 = 12.6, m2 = 17.8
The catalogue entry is 0.41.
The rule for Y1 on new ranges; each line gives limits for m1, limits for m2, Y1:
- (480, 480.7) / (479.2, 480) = 0.06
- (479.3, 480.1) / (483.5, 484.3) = 0.12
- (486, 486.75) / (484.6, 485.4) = 0.02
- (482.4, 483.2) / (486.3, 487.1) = 0.04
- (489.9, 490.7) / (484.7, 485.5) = 0.20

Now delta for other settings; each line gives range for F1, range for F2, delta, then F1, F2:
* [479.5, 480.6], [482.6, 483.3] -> -3.44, 479.686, 483.123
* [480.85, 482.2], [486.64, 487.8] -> -5.35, 481.346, 486.696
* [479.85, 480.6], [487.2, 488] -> -7.46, 480.018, 487.481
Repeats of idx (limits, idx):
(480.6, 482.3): 482.234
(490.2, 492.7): 491.991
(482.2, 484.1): 483.902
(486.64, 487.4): 487.368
